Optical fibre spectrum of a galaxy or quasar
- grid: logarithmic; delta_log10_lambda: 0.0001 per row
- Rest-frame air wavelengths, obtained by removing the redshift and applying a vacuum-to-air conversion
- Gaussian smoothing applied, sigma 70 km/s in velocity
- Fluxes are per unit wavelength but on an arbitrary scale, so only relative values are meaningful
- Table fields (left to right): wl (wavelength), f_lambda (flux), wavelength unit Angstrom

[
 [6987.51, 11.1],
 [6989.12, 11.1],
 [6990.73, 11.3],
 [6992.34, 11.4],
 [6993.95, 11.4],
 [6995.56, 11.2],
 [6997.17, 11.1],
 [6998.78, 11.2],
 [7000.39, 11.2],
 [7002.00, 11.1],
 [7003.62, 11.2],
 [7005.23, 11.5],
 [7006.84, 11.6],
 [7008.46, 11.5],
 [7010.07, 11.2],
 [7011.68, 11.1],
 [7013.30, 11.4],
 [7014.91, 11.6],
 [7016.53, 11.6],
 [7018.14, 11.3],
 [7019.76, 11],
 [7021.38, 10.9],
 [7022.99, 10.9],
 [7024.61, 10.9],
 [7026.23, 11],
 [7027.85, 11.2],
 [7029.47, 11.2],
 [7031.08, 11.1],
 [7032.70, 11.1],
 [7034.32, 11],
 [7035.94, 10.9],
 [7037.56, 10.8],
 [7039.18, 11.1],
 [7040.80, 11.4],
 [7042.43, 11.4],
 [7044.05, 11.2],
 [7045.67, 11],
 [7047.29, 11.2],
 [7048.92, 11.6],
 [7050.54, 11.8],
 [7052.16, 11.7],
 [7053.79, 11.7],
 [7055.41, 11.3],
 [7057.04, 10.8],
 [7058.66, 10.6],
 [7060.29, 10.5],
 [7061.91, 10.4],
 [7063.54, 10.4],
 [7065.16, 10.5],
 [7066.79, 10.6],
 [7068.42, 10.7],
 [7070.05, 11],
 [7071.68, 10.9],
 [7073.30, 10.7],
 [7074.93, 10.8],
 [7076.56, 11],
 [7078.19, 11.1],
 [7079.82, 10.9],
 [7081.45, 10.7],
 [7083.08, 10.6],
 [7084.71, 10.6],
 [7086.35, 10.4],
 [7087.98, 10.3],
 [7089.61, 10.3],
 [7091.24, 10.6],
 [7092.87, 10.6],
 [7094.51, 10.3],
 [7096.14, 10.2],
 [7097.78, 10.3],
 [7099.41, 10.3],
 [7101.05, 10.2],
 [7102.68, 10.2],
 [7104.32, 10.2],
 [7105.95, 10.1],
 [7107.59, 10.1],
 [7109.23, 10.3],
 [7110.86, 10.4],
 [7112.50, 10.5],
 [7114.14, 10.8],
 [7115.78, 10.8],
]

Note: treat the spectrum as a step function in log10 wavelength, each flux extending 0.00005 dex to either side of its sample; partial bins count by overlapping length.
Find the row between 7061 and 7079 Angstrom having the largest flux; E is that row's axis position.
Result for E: 7078.19 Angstrom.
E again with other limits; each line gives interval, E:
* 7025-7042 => 7040.80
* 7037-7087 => 7050.54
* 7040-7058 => 7050.54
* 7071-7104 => 7078.19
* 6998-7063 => 7050.54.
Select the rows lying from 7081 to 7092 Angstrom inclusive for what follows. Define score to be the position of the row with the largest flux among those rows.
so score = 7081.45 Angstrom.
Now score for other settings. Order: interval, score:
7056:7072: 7070.05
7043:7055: 7050.54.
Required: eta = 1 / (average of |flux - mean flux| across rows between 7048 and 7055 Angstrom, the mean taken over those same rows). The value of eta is 20.0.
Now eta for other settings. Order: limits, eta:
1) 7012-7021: 5.4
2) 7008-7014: 6.7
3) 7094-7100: 26.7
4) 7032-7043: 5.8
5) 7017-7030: 7.3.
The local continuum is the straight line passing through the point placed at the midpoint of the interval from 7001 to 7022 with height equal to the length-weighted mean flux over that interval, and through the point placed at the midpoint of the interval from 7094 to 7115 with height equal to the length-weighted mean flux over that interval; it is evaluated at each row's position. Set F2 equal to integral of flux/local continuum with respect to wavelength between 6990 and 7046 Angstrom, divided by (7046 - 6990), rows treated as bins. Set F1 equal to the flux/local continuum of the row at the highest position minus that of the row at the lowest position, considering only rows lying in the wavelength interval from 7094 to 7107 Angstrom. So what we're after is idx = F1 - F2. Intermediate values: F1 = -0.01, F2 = 1.00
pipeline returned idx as -1.00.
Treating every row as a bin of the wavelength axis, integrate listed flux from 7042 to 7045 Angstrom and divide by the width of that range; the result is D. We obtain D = 11.3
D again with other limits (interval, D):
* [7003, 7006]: 11.4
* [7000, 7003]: 11.1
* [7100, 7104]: 10.2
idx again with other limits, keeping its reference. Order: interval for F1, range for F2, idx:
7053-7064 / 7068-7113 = -1.12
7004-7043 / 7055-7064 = -0.96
